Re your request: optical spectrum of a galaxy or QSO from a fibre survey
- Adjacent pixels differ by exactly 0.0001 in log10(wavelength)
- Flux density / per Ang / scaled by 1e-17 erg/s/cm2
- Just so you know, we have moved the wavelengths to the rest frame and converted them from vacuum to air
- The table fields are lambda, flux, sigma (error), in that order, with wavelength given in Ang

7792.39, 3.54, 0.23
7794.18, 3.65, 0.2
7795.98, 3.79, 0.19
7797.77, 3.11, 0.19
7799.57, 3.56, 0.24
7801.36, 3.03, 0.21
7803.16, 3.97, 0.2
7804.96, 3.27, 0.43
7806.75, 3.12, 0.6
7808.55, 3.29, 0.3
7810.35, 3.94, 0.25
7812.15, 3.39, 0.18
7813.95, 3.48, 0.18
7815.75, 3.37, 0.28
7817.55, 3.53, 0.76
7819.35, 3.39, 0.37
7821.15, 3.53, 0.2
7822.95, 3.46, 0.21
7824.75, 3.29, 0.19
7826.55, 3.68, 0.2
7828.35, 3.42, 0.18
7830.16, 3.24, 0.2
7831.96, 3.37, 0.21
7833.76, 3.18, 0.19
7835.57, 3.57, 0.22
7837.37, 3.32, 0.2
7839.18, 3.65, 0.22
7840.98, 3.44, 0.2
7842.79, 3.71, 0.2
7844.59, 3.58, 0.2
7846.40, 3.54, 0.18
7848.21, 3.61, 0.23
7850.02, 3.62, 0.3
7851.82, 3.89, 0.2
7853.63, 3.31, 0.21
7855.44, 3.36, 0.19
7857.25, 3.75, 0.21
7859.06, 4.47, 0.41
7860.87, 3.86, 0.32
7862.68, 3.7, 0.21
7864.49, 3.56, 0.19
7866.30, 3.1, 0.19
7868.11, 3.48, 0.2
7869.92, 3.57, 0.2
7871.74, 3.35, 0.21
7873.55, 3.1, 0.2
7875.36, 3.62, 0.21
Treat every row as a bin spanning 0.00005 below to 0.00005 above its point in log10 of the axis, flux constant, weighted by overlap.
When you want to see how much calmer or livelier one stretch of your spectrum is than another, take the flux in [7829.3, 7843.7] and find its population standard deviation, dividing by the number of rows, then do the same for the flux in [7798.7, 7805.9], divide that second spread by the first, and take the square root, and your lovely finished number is 1.4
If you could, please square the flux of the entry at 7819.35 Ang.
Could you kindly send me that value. 11.5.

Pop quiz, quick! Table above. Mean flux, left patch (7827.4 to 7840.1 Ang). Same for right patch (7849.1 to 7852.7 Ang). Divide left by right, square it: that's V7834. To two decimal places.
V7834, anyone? 0.82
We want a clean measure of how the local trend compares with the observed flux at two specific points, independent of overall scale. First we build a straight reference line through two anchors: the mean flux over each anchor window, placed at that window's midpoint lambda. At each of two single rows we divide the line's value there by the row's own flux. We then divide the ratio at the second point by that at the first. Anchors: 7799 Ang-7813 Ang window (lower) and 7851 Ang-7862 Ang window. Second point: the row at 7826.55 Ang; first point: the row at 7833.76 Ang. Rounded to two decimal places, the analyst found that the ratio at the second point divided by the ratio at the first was 0.85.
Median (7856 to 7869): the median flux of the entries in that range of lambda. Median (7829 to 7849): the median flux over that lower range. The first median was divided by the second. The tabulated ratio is 1.05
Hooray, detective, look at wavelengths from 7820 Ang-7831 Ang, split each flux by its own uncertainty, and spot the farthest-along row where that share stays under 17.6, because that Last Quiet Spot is 7830.16 Ang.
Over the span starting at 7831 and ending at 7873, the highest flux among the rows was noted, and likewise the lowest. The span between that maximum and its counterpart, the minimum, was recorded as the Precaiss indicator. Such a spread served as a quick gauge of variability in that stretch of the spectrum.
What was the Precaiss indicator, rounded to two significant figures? 1.4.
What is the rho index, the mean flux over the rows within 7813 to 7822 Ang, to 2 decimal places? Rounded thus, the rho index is 3.46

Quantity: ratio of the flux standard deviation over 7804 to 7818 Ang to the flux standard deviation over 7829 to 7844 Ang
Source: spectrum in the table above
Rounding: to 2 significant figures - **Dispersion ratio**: 1.3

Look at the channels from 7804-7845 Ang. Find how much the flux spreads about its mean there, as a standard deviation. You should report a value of 0.19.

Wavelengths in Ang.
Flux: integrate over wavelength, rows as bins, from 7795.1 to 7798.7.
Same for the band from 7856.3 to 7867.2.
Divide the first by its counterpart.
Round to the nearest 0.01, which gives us 0.30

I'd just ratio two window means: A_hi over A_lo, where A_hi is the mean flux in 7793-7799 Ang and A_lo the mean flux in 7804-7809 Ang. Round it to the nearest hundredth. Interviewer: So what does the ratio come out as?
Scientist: 1.09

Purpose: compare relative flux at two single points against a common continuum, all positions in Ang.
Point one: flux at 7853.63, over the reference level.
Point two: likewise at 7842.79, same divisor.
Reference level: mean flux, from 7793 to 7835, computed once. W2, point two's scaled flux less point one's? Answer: 0.12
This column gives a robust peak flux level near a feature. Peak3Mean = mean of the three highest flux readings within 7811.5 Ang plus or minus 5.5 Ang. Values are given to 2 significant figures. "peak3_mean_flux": 3.6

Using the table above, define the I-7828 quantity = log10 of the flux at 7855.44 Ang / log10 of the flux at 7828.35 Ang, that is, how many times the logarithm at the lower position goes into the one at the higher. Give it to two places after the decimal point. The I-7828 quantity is 0.99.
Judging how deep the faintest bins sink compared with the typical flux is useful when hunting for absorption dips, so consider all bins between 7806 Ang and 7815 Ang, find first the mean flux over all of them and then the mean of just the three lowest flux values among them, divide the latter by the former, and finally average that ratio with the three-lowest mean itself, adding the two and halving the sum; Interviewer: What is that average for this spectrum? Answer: 2.11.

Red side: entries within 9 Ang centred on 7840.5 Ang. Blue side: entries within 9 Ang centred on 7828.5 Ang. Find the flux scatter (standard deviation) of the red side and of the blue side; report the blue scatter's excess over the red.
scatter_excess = 0.01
